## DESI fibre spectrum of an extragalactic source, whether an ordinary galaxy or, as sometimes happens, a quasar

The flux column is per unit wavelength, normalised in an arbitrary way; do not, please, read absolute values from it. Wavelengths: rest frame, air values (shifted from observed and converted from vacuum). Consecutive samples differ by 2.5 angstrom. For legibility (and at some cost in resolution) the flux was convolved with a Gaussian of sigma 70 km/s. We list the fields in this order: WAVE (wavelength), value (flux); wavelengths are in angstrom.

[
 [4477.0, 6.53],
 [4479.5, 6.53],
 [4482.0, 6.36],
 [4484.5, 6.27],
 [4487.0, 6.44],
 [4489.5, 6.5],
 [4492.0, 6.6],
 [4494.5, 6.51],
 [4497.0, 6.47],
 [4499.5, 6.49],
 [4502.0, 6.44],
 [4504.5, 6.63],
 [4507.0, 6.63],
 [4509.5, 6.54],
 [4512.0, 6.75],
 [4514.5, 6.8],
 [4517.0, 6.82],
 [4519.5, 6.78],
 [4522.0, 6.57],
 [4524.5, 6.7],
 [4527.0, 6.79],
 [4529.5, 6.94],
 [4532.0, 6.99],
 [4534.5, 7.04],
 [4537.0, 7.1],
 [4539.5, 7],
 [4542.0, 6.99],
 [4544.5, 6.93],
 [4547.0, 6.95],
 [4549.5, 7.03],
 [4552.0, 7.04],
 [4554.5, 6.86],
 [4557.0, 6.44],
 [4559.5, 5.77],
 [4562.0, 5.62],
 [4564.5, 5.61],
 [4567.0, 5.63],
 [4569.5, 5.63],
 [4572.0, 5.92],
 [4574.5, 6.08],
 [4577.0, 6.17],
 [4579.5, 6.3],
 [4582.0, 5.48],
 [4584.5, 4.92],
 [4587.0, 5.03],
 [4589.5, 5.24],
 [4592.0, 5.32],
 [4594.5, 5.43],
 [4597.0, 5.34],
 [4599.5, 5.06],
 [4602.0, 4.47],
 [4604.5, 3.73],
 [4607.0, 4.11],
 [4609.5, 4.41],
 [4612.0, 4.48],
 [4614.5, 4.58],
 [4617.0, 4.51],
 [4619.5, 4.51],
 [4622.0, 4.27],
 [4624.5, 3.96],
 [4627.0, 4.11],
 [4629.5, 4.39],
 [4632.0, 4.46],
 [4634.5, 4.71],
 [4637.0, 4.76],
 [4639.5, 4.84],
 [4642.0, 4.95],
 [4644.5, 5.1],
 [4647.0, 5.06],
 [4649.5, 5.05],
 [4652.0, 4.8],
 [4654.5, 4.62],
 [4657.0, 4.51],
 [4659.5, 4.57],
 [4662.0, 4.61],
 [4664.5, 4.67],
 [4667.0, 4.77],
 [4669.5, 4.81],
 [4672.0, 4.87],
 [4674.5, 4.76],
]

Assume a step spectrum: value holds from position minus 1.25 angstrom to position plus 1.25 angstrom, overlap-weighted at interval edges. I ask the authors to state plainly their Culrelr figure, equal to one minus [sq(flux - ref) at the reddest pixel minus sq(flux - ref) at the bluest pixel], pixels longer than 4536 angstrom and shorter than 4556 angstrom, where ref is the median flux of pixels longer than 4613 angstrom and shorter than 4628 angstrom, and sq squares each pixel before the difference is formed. 2.2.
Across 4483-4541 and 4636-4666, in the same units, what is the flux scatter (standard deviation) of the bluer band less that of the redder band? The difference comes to 0.0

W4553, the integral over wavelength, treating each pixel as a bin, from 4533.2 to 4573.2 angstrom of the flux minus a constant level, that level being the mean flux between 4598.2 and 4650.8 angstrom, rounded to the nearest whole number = 77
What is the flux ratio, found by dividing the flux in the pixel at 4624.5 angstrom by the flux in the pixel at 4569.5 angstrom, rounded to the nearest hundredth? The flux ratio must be 0.70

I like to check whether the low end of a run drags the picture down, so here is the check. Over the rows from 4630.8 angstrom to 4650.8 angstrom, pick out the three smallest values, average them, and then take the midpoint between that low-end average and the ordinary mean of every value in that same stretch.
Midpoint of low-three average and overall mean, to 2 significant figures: 4.8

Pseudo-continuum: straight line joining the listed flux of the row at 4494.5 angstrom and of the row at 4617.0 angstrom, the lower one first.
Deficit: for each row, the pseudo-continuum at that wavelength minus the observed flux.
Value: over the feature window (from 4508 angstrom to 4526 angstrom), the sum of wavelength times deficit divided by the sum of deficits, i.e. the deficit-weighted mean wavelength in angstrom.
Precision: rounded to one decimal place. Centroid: 4517.8 angstrom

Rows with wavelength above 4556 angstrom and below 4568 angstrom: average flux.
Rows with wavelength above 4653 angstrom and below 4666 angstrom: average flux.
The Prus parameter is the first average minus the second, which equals 1.2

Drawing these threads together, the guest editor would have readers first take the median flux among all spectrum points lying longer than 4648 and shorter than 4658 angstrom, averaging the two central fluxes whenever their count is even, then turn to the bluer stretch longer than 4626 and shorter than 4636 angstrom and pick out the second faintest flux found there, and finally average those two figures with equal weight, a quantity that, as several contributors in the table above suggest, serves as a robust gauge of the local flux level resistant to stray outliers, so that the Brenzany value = 4.55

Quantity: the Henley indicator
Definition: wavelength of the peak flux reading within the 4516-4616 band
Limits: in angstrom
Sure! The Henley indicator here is 4537.0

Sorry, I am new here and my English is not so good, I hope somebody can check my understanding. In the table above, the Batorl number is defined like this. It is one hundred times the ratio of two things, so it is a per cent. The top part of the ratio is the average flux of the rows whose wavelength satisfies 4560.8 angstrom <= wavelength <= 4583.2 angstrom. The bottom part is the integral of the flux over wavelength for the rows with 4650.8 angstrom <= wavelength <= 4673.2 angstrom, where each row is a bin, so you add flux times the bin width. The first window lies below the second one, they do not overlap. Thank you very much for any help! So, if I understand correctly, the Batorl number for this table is 5.5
